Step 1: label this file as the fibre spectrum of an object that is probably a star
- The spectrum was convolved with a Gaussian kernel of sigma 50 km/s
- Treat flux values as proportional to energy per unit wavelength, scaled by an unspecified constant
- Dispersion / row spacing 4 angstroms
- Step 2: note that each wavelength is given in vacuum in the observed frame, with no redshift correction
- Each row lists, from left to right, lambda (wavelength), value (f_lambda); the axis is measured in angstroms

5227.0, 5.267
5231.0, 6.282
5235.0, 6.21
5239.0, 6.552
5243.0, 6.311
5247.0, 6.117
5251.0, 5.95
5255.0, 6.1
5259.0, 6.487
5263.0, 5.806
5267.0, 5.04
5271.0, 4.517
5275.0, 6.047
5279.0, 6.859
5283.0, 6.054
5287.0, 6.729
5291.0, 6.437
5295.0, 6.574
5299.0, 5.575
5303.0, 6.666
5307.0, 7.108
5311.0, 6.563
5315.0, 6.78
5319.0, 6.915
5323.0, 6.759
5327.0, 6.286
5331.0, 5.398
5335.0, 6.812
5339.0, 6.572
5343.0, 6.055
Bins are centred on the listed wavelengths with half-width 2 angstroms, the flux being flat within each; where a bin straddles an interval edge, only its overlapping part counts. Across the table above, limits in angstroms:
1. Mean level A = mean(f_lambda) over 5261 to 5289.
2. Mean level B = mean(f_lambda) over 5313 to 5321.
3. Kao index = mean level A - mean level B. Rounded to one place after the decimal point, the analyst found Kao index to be -1.0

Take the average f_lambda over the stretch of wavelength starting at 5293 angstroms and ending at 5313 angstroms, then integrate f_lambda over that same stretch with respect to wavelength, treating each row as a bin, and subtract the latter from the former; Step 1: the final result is -123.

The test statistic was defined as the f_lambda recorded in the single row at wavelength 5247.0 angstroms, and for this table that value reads 6.117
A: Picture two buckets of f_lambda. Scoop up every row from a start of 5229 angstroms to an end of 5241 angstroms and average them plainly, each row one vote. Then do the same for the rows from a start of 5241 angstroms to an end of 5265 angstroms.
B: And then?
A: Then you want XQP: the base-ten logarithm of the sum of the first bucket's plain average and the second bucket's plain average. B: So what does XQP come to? 1.10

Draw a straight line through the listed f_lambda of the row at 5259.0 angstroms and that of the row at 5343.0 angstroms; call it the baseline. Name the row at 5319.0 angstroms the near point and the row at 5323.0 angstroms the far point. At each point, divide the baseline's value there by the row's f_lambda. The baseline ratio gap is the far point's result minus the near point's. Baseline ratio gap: 0.018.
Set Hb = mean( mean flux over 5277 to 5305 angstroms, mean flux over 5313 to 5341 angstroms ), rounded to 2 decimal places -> 6.46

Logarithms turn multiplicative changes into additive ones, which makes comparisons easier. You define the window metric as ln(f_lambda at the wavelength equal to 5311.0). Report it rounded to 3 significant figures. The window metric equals 1.88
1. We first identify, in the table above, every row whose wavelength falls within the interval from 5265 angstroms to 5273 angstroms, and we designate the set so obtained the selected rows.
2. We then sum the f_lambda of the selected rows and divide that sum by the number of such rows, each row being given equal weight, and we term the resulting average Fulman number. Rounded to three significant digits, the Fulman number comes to 4.78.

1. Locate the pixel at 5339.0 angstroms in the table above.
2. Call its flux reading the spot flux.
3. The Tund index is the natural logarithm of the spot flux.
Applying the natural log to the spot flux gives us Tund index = 1.88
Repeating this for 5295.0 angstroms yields 1.88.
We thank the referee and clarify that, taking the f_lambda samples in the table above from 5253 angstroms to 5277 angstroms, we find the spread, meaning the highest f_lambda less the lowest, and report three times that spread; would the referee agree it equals 6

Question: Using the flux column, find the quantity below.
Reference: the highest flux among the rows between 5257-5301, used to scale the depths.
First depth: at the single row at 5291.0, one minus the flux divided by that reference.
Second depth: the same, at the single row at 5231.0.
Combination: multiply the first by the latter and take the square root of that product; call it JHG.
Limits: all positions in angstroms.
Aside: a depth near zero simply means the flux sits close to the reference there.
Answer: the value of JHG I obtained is 0.072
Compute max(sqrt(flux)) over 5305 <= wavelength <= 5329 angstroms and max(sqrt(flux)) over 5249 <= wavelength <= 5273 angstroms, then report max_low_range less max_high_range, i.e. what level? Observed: -0.119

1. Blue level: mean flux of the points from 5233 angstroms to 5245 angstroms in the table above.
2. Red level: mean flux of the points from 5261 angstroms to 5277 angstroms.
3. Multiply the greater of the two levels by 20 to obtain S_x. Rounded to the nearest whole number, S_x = 127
